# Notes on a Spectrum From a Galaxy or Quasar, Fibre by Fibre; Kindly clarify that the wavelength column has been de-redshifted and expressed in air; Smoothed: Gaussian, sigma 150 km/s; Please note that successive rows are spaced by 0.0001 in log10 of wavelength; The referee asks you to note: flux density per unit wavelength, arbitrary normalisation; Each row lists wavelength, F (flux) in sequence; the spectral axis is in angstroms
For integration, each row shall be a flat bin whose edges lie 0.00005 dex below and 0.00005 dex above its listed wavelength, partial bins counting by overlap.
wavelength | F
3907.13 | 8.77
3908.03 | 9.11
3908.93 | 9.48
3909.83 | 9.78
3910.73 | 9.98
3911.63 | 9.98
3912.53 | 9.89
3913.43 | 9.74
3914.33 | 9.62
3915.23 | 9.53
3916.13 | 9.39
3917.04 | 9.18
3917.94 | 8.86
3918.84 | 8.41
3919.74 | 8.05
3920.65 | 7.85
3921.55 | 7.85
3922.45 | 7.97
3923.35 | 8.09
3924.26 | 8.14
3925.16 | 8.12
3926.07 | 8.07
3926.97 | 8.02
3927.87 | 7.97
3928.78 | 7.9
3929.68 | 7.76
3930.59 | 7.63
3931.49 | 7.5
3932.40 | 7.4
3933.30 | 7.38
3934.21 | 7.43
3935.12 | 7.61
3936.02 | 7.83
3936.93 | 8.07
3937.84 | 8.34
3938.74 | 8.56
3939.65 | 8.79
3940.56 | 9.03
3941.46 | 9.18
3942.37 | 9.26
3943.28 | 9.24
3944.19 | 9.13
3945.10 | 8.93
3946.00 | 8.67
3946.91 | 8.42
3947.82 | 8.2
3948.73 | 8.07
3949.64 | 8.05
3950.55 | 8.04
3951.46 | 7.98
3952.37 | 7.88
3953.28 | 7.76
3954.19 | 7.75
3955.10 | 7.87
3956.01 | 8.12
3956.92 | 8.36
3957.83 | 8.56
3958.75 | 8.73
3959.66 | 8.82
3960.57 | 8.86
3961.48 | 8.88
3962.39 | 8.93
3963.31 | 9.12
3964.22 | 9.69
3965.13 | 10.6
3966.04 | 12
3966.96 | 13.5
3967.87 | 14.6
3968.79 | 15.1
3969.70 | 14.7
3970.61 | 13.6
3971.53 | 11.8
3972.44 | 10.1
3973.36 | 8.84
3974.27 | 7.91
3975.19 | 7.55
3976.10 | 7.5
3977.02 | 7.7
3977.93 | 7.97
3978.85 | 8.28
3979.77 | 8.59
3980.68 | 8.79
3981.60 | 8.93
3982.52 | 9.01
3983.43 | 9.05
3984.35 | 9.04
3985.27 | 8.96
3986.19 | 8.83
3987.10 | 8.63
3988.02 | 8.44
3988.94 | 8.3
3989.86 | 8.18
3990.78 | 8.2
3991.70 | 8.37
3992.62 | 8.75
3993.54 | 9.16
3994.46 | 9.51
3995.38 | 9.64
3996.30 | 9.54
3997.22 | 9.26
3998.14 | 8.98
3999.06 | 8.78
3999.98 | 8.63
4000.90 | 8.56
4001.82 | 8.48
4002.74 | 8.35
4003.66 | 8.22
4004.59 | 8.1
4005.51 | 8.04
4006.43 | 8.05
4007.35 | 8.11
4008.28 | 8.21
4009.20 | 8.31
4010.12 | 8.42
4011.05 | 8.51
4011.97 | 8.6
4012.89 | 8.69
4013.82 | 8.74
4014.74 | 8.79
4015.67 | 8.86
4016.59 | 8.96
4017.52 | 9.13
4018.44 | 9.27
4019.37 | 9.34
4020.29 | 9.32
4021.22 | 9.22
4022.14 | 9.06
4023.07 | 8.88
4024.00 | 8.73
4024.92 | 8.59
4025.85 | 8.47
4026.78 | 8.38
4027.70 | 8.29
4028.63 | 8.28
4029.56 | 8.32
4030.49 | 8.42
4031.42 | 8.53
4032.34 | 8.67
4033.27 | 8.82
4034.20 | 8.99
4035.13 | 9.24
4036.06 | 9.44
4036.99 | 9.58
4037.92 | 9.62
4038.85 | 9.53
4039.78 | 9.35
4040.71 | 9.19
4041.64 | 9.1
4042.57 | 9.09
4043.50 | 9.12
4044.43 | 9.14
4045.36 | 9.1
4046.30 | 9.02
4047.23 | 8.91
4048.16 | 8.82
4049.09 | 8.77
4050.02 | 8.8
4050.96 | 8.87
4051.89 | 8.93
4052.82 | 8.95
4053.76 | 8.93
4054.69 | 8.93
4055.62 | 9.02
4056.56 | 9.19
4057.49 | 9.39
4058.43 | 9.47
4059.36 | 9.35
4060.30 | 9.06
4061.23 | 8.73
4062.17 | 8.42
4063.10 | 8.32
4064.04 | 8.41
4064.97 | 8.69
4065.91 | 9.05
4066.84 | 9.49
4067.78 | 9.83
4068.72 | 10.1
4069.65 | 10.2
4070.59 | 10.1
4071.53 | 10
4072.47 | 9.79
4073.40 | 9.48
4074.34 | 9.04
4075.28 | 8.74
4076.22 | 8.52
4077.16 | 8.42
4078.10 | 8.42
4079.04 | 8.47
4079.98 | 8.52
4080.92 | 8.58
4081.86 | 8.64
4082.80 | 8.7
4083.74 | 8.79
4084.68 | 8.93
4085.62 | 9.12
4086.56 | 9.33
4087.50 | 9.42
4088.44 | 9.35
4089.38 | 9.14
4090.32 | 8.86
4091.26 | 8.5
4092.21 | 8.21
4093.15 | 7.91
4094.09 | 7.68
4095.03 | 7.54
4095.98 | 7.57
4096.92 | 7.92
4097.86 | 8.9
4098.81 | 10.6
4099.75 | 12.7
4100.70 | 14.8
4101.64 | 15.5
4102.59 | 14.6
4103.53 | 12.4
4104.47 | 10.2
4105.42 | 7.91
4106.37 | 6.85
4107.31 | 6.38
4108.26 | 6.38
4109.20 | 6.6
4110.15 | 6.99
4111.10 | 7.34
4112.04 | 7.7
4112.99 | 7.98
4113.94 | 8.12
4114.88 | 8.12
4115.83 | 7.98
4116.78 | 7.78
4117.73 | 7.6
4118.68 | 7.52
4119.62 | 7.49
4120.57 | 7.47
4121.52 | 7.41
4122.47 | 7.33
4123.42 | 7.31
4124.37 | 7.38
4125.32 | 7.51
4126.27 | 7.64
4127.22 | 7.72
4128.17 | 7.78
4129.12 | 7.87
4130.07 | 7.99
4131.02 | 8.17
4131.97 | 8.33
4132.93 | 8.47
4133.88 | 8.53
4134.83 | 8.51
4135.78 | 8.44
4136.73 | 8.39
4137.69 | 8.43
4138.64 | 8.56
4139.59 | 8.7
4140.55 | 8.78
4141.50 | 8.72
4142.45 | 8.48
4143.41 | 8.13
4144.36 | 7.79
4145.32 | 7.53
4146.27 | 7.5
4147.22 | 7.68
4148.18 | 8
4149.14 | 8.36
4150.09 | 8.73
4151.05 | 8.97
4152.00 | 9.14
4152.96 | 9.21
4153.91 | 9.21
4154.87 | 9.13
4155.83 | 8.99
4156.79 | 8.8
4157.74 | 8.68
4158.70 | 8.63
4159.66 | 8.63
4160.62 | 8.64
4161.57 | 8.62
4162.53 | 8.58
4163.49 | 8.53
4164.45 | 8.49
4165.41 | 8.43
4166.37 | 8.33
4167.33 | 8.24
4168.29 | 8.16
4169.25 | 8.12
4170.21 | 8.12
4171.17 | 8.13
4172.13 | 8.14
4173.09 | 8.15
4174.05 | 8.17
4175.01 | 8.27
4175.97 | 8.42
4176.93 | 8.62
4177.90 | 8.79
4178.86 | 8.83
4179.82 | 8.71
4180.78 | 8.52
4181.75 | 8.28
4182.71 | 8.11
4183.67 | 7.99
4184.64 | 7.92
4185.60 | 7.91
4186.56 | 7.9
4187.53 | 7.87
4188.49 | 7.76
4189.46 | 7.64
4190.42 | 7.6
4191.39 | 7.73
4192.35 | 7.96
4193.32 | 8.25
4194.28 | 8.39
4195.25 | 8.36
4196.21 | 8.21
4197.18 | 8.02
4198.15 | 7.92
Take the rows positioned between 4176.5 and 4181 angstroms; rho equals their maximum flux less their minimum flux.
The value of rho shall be 0.31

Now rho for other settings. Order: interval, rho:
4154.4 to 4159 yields 0.50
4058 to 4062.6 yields 1.05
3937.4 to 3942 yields 0.84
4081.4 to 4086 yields 0.48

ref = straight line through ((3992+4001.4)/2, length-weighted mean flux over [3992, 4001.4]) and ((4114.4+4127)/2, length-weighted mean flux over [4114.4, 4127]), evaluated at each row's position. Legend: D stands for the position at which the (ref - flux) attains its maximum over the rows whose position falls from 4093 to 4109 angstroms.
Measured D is 4107.31 angstroms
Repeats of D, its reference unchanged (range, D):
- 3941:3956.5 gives 3953.28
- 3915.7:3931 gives 3930.59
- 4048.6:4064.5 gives 4063.10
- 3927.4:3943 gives 3933.30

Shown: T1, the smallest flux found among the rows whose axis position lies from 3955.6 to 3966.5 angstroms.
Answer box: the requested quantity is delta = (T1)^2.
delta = 66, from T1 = 8.12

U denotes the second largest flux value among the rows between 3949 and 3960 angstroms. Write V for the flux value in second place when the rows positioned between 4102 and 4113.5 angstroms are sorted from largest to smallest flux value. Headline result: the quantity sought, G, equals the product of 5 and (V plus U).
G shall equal 106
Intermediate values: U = 8.73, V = 12.4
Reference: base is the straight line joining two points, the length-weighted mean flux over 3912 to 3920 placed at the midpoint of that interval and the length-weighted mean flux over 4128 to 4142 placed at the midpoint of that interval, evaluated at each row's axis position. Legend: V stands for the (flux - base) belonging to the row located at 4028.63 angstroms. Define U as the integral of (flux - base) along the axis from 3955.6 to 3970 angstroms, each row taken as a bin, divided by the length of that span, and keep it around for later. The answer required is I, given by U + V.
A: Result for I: 0.9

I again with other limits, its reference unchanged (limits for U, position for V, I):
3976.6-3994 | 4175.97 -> -0.2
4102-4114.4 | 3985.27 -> 0.0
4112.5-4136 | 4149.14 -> -0.6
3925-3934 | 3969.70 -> 4.3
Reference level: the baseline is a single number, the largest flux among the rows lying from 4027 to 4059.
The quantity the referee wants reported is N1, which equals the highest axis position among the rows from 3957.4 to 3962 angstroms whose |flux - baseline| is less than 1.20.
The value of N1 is 3961.48 angstroms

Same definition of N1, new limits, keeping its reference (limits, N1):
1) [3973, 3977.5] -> 3973.36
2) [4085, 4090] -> 4089.38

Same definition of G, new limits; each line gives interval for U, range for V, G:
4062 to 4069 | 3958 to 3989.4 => 123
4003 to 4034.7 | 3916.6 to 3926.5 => 91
